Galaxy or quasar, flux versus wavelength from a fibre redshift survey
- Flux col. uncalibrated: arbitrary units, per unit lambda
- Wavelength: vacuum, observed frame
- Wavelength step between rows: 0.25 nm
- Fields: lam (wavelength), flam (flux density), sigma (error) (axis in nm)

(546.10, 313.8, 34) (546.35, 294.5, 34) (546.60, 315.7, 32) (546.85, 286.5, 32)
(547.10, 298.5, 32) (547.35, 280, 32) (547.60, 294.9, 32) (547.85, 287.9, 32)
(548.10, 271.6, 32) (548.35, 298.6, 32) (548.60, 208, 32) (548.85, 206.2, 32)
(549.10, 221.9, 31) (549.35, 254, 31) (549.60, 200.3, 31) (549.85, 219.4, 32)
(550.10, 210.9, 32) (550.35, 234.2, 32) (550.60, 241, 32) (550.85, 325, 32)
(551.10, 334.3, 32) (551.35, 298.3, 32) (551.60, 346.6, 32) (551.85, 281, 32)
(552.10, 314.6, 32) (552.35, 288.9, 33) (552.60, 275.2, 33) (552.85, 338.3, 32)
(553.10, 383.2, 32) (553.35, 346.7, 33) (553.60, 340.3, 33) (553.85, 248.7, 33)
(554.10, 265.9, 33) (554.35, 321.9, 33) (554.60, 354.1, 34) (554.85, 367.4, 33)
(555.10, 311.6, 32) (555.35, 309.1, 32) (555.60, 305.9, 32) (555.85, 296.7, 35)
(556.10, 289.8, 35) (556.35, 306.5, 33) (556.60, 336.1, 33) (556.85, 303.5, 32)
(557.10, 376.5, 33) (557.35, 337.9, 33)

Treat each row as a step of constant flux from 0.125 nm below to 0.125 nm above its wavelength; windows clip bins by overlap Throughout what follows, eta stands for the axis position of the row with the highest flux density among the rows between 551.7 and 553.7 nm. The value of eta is 553.10 nm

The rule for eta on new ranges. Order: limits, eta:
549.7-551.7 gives 551.60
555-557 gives 556.60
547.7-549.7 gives 548.35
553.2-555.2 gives 554.85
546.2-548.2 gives 546.60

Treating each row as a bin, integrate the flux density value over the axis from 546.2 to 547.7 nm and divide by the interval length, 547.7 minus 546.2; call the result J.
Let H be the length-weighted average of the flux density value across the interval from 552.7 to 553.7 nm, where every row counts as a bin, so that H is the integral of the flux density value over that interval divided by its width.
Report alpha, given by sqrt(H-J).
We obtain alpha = 7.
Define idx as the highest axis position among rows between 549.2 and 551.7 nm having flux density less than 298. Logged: 550.60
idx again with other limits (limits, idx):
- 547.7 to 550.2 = 550.10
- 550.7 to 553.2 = 552.60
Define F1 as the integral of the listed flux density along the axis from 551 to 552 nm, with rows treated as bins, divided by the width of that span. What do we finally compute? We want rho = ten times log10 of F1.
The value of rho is 25.0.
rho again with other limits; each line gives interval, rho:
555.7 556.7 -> 24.9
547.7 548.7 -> 24.3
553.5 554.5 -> 24.7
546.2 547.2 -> 24.8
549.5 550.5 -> 23.4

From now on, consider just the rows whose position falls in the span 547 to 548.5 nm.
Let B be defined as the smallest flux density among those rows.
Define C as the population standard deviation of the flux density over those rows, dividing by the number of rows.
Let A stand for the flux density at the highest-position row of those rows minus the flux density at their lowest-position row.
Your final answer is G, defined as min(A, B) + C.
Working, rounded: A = 0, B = 271.6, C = 10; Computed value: 10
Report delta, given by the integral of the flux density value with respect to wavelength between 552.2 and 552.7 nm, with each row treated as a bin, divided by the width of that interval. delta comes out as 284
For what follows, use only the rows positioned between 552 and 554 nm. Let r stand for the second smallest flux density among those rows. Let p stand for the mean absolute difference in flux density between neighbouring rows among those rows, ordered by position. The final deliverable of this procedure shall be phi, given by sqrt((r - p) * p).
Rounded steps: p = 40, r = 275.2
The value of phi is 97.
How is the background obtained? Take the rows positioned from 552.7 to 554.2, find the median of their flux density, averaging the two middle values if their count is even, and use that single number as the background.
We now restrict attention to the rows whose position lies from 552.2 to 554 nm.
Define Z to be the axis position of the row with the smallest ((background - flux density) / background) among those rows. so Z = 553.10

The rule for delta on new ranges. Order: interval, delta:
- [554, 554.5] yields 298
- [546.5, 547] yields 300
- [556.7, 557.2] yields 338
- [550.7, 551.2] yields 325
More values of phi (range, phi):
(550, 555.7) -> 83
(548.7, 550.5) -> 68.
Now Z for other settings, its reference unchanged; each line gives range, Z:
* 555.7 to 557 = 556.60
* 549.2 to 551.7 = 551.60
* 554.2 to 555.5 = 554.85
